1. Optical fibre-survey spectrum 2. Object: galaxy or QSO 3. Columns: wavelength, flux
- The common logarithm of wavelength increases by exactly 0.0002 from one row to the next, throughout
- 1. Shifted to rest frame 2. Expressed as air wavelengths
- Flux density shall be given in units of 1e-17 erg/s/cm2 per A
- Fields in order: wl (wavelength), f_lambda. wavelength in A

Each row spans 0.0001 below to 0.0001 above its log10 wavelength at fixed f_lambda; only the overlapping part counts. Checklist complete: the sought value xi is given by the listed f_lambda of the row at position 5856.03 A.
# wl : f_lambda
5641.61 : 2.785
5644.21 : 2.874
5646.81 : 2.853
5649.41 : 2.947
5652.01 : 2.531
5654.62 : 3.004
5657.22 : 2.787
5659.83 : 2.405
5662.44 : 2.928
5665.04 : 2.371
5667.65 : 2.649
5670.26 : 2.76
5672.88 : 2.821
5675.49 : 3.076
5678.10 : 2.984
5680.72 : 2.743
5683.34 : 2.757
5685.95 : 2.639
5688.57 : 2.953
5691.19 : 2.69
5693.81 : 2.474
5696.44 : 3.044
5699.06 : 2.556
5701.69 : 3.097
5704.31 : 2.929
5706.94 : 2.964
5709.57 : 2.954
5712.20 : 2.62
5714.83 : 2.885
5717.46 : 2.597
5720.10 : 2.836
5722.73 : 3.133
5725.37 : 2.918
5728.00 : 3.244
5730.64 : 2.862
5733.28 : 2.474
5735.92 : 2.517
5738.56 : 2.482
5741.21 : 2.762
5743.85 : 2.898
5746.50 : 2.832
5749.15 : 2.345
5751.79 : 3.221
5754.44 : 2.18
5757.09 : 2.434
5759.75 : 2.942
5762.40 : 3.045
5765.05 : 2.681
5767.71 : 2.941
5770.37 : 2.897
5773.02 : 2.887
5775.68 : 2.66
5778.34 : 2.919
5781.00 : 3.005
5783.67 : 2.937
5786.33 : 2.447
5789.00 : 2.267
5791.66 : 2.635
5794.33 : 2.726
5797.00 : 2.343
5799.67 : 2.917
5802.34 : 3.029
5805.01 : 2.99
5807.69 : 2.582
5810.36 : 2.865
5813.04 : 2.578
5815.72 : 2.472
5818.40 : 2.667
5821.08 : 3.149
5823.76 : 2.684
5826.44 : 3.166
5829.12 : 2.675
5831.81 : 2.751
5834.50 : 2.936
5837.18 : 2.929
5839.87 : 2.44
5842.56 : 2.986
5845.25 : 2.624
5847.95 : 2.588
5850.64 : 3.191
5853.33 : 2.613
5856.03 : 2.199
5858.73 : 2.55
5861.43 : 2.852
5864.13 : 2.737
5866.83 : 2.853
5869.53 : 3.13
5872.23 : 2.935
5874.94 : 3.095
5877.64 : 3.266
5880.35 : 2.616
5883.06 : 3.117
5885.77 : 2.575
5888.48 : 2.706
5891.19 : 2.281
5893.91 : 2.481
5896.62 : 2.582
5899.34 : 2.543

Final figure 2.199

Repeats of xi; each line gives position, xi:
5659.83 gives 2.405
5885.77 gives 2.575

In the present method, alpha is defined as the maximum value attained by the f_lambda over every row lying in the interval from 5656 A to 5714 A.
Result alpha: 3.097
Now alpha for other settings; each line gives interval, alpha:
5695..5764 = 3.244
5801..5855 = 3.191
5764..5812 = 3.029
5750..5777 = 3.221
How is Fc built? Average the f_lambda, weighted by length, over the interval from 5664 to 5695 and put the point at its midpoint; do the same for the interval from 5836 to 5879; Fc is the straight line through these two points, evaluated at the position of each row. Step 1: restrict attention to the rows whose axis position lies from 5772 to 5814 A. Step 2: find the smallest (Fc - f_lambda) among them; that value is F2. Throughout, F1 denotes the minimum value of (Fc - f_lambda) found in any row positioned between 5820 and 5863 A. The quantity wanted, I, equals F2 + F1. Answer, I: -0.62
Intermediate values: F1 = -0.38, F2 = -0.24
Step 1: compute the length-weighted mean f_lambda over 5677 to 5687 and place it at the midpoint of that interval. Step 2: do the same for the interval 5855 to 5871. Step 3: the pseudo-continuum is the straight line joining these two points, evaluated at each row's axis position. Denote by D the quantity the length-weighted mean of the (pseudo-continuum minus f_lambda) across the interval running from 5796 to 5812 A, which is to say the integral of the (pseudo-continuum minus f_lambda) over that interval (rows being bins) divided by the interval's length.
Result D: -0.045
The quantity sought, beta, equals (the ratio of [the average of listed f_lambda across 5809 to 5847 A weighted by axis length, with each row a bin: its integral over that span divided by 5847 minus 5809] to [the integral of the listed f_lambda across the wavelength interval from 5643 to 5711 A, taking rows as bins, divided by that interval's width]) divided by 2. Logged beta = 0.496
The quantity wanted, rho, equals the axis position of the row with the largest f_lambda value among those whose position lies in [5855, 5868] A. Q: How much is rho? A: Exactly 5866.83 A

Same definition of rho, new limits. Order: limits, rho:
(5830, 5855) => 5850.64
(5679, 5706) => 5701.69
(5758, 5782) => 5762.40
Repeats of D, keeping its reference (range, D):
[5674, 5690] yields -0.077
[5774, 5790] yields 0.035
